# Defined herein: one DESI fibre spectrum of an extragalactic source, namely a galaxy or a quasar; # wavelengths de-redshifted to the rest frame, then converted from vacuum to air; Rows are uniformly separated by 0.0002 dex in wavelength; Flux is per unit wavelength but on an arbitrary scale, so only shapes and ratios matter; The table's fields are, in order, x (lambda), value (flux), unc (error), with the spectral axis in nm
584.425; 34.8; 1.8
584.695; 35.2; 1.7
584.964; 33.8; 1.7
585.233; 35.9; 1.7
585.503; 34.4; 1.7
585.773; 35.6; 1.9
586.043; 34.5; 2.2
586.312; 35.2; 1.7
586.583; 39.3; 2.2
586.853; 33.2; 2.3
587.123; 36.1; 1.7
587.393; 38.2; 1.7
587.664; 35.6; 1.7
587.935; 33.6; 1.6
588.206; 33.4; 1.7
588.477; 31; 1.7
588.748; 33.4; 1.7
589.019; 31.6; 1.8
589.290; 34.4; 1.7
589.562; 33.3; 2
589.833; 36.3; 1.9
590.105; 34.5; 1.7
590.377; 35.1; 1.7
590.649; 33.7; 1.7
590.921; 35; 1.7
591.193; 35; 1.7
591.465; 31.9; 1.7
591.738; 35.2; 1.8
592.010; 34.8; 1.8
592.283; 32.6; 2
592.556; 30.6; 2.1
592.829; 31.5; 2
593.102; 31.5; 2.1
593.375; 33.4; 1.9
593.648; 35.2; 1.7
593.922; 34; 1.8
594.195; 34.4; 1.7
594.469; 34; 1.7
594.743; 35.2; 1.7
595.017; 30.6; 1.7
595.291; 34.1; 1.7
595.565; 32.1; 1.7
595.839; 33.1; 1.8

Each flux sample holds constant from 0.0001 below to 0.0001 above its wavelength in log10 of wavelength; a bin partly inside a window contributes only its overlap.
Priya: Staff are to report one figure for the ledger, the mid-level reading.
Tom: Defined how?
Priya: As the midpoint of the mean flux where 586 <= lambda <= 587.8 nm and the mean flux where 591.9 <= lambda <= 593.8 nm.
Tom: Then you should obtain 34.4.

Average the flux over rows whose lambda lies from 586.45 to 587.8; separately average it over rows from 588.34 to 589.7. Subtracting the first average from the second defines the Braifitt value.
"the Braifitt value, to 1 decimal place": -3.7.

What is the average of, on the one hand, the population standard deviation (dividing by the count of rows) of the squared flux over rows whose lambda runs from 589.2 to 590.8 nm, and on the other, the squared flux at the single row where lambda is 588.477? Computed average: 514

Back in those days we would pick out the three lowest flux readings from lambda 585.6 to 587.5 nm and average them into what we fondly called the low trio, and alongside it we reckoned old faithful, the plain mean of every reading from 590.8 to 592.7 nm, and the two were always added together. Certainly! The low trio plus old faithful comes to 67.9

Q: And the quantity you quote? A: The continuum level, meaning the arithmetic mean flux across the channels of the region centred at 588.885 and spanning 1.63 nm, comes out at 32.9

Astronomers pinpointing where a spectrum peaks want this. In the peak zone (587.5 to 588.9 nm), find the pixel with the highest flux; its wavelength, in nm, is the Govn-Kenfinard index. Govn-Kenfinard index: 587.664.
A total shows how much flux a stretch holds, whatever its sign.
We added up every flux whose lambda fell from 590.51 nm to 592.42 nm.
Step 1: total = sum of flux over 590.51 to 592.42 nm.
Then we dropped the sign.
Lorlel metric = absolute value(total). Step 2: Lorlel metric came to 238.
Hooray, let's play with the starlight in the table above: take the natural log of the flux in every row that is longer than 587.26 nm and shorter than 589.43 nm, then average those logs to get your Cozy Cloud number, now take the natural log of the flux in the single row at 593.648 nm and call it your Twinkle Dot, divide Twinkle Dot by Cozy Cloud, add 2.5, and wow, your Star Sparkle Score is 3.51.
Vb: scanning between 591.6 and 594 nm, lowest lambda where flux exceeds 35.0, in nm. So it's 591.738 nm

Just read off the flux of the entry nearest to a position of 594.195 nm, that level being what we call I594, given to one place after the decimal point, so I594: 34.4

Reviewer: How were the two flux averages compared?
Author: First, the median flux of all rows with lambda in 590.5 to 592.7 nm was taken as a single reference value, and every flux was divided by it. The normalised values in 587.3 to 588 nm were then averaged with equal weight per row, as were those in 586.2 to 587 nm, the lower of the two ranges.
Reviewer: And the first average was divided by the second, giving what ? 1.00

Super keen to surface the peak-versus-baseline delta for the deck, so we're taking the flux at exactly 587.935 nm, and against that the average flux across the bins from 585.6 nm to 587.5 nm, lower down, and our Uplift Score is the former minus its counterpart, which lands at -2.4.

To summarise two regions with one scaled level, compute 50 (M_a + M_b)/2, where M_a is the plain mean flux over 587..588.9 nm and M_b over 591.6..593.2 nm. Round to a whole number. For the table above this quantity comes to 1679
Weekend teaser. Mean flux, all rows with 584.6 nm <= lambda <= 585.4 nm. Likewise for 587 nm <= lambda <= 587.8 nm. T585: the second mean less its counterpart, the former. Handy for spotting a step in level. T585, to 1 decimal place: 1.7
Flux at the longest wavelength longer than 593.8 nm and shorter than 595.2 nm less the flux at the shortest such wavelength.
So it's -3.4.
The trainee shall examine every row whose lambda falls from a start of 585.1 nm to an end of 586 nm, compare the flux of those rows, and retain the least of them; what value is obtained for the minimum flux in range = 34.4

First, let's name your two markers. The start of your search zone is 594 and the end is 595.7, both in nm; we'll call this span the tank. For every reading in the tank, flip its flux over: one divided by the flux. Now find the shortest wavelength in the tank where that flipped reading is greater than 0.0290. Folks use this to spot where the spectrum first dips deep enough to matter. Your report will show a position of 594.195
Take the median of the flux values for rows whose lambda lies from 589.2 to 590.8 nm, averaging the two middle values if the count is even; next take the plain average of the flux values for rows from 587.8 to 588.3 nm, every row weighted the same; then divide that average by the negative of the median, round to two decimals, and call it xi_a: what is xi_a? -0.97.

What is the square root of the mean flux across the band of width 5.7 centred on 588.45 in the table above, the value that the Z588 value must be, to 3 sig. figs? 5.89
